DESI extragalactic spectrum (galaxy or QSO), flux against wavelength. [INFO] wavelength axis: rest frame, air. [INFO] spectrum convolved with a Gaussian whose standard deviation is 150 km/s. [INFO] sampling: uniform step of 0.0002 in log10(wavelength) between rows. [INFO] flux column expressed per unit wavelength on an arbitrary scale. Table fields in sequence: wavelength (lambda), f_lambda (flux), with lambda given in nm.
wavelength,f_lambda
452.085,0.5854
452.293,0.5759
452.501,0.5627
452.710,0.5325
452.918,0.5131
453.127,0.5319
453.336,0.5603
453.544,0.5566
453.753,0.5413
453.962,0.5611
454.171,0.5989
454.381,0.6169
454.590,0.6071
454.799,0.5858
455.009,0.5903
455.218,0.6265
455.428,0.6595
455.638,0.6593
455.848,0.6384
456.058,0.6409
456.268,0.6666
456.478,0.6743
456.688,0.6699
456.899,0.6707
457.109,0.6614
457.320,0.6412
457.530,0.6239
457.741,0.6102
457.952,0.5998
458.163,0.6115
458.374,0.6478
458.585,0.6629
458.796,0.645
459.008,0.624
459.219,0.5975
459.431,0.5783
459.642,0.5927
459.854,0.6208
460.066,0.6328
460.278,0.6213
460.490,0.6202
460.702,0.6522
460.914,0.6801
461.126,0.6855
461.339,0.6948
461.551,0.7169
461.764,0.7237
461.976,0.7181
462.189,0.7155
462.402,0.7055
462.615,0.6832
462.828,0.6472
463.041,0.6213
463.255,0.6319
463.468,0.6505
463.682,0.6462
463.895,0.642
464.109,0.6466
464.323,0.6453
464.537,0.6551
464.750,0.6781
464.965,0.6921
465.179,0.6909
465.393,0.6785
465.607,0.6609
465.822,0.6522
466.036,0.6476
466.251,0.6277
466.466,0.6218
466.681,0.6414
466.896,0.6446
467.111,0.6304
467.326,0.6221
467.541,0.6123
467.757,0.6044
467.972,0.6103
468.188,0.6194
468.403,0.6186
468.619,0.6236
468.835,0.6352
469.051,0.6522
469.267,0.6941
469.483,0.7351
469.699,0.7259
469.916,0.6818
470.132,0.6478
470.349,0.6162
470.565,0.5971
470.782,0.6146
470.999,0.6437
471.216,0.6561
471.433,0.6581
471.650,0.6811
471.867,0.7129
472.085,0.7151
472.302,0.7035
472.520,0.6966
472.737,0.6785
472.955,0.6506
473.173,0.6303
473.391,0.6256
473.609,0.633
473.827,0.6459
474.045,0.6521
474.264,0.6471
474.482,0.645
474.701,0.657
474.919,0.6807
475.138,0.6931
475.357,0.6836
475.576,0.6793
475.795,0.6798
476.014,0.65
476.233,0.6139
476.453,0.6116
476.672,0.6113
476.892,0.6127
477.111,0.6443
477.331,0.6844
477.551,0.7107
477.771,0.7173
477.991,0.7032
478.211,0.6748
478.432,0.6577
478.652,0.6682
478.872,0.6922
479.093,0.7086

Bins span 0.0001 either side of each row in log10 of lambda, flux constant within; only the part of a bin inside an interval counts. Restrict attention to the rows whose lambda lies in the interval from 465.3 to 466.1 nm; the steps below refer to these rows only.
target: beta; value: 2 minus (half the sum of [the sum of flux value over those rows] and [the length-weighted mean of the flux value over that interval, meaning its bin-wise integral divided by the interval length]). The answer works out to 0.35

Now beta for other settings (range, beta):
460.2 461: 0.39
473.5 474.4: 0.39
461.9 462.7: 0.24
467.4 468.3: 0.47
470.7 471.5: 0.39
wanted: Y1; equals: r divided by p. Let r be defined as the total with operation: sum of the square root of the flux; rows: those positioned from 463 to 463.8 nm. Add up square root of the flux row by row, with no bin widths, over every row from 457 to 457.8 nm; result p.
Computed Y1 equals 1.003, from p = 3.19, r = 3.19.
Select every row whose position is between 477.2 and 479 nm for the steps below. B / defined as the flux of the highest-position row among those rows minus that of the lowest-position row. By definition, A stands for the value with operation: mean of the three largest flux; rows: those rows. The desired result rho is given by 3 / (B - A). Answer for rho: -4.3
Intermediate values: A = 0.710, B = 0.01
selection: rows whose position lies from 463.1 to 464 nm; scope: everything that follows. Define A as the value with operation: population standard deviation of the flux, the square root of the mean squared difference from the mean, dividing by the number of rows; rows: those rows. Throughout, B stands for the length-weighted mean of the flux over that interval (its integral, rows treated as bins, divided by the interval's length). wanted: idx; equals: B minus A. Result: 0.63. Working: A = 0.007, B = 0.641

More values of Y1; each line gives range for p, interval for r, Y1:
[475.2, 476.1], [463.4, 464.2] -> 0.980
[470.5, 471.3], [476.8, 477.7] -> 1.027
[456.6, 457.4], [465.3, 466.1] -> 0.999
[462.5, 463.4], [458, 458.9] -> 0.997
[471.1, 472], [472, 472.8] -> 1.016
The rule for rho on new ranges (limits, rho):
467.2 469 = -4.9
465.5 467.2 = -4.4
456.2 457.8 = -4.1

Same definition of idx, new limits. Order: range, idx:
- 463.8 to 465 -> 0.64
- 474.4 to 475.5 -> 0.65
